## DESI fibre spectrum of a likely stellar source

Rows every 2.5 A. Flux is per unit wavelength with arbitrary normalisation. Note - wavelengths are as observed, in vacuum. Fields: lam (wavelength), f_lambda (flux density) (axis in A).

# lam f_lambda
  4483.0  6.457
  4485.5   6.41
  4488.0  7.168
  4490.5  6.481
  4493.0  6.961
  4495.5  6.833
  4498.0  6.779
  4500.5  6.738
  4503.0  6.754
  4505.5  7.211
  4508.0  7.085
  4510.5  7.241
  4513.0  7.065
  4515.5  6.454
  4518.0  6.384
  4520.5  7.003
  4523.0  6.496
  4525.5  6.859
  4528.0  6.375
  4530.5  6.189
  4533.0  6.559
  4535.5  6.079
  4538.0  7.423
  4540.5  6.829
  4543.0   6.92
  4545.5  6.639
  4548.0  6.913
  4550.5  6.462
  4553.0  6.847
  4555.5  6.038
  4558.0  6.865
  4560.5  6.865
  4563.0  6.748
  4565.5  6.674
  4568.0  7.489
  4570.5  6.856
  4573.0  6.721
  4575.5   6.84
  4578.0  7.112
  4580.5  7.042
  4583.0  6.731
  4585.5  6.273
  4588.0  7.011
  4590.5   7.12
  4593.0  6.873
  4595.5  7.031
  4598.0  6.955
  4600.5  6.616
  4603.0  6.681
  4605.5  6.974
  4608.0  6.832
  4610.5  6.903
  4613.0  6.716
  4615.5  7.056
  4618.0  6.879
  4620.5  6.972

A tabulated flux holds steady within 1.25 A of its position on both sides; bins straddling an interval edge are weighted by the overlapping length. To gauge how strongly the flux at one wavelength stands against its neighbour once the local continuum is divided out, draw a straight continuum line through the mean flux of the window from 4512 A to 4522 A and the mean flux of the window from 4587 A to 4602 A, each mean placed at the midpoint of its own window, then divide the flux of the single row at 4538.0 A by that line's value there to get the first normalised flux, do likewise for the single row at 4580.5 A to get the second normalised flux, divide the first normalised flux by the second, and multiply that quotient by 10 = 10.7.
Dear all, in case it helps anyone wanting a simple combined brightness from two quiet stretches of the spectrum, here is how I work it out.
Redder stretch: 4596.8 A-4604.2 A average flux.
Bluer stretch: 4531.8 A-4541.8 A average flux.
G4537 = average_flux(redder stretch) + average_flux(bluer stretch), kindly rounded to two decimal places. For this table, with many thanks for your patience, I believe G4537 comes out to 13.47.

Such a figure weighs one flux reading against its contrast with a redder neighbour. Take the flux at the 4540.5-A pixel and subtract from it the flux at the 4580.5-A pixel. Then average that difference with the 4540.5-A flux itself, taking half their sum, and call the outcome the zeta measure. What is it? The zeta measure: 3.31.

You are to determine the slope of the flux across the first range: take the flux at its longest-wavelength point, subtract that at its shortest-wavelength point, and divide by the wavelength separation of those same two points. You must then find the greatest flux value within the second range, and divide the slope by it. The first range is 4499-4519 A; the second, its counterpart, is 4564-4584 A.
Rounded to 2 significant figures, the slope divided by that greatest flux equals -0.0027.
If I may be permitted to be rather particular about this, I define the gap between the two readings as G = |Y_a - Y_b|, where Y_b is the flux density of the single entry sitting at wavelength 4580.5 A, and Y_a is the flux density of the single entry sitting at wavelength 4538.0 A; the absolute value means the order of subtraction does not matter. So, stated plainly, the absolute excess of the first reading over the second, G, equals 0.38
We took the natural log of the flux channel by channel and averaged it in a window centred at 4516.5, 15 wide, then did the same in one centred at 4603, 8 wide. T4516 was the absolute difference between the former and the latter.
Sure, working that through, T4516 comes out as 0.002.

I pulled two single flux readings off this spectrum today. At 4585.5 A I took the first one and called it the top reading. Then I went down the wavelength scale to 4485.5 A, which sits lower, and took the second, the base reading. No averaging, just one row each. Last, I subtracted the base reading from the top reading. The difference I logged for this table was -0.1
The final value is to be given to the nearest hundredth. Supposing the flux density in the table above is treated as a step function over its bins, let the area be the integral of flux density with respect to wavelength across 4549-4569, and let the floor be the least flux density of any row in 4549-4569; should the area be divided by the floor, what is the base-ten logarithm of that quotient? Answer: 1.35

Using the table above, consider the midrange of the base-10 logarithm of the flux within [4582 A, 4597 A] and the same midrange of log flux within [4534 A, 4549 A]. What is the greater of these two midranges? 0.827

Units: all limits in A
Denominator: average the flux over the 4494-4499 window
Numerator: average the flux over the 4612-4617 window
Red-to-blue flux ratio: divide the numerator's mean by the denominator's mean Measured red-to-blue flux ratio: 1.01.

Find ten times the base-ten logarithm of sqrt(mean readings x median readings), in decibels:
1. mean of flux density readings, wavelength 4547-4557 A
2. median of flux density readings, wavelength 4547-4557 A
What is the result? 8.20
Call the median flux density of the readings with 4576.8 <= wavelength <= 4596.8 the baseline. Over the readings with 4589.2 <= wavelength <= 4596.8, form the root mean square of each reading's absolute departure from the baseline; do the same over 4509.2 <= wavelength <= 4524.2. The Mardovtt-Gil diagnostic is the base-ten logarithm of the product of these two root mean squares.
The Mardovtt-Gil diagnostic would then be -1.4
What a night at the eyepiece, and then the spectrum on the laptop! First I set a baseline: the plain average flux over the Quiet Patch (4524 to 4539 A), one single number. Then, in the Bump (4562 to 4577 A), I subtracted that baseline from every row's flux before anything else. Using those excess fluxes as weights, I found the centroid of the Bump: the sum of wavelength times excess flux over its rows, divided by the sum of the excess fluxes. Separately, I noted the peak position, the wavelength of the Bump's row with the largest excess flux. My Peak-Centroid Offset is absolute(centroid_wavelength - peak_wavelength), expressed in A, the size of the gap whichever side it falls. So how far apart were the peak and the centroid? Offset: 1.2 A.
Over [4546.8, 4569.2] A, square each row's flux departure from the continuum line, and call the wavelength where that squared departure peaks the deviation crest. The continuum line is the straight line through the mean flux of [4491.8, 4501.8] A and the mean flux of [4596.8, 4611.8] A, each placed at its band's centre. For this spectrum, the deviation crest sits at 4555.5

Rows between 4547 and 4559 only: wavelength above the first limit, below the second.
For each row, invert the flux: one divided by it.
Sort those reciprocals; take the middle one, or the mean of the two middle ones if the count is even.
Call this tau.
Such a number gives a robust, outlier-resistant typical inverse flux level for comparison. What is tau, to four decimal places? 0.1460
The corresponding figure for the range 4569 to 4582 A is 0.1459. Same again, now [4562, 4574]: 0.1482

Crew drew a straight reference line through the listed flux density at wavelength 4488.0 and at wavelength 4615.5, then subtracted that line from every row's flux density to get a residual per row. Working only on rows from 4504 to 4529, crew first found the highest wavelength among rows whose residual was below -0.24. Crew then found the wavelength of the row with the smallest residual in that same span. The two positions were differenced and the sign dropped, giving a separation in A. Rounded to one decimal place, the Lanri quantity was 0.0 A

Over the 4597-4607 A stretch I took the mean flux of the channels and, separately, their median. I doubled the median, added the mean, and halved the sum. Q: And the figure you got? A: 10.2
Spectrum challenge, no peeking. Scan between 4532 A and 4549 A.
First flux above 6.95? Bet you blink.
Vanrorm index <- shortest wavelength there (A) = 4538.0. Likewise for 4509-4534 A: 4510.5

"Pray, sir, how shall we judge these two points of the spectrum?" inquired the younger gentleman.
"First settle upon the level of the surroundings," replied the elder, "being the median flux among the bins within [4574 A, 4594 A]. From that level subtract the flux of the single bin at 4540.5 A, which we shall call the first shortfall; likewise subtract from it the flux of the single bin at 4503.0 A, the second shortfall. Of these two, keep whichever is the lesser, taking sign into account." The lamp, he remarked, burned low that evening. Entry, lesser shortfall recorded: 0.11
